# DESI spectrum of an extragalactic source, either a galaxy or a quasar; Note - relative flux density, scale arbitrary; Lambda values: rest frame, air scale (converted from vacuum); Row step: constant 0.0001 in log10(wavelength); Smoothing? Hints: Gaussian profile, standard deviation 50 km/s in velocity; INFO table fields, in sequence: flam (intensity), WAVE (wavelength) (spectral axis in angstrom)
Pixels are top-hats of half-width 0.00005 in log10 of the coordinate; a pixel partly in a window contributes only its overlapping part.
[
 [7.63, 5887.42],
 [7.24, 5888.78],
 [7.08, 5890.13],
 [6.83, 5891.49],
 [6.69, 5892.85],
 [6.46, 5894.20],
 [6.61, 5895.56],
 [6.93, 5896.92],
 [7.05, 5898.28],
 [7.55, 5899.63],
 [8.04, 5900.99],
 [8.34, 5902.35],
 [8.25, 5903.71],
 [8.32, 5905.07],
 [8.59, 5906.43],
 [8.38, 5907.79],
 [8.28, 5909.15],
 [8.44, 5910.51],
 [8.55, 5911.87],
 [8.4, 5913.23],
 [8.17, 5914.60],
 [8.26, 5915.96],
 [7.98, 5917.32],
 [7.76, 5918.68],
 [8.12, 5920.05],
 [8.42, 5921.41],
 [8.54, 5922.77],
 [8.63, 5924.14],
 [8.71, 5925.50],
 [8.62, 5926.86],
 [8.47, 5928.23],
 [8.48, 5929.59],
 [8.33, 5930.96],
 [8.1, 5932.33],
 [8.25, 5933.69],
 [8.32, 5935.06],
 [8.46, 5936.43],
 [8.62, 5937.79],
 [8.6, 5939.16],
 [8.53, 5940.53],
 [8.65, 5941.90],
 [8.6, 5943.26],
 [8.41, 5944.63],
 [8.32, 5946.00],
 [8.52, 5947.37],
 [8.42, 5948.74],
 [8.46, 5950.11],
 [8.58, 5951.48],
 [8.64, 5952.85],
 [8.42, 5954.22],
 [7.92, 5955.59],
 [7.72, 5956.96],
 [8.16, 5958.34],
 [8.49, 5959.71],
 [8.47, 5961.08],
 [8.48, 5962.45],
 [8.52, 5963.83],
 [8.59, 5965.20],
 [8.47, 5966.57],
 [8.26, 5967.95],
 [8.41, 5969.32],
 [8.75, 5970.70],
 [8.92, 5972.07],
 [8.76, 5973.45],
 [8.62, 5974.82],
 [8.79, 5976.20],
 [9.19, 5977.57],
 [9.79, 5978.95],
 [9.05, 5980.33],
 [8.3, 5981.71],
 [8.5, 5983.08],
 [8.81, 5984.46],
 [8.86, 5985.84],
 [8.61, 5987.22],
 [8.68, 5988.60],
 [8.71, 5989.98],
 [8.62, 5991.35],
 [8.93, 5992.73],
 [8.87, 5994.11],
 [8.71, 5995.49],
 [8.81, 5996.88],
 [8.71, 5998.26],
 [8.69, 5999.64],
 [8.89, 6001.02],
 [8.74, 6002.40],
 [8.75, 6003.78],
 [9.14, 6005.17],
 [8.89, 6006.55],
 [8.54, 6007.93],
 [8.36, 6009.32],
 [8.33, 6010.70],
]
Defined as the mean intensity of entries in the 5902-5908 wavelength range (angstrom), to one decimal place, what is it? 8.4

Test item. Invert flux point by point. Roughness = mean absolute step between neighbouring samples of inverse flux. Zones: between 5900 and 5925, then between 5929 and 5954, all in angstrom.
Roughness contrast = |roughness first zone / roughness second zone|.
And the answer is 1.67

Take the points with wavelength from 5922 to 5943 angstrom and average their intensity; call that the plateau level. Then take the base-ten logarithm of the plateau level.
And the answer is 0.929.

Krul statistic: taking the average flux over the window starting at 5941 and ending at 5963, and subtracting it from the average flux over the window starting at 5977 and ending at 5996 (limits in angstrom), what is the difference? 0.44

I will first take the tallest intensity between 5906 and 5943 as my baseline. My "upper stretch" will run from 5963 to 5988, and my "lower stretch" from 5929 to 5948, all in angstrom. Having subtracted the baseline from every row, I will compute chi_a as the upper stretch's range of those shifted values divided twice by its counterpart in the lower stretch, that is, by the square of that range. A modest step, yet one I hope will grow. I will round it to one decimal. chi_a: 5.1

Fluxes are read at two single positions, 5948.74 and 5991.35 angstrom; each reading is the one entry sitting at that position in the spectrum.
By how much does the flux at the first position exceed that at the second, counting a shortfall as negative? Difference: -0.2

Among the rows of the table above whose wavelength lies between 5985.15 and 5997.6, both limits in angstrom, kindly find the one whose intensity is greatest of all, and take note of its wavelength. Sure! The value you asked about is 5992.73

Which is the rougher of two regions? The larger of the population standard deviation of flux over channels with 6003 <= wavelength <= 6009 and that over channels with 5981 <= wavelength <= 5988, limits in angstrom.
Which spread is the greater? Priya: 0.22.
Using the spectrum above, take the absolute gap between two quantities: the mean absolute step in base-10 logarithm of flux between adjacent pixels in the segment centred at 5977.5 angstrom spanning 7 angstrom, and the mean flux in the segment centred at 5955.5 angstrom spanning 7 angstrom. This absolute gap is 8.15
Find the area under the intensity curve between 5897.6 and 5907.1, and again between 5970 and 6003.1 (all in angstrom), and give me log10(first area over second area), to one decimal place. -0.6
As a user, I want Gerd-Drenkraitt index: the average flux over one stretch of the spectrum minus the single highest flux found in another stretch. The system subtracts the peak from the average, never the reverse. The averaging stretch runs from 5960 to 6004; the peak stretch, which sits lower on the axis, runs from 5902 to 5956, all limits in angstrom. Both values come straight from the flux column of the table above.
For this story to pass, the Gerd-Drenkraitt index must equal 0.02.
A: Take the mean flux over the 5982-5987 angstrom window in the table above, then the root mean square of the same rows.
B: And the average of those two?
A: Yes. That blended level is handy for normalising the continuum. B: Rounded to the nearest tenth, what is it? 8.7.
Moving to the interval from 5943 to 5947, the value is 8.4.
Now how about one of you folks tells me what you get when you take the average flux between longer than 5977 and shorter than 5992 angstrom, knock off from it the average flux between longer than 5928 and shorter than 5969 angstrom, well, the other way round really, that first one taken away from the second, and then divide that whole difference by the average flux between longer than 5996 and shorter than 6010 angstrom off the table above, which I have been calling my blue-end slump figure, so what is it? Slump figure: -0.048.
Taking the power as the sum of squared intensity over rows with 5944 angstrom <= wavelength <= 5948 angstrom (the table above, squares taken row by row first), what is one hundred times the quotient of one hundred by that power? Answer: 47.0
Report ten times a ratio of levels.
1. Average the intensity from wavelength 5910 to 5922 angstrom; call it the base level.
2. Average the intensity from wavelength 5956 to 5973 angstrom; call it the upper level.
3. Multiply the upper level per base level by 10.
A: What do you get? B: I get 10.25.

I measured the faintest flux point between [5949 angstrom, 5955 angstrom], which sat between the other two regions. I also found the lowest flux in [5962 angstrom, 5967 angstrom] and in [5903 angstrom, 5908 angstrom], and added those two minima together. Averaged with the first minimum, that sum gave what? 12.6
